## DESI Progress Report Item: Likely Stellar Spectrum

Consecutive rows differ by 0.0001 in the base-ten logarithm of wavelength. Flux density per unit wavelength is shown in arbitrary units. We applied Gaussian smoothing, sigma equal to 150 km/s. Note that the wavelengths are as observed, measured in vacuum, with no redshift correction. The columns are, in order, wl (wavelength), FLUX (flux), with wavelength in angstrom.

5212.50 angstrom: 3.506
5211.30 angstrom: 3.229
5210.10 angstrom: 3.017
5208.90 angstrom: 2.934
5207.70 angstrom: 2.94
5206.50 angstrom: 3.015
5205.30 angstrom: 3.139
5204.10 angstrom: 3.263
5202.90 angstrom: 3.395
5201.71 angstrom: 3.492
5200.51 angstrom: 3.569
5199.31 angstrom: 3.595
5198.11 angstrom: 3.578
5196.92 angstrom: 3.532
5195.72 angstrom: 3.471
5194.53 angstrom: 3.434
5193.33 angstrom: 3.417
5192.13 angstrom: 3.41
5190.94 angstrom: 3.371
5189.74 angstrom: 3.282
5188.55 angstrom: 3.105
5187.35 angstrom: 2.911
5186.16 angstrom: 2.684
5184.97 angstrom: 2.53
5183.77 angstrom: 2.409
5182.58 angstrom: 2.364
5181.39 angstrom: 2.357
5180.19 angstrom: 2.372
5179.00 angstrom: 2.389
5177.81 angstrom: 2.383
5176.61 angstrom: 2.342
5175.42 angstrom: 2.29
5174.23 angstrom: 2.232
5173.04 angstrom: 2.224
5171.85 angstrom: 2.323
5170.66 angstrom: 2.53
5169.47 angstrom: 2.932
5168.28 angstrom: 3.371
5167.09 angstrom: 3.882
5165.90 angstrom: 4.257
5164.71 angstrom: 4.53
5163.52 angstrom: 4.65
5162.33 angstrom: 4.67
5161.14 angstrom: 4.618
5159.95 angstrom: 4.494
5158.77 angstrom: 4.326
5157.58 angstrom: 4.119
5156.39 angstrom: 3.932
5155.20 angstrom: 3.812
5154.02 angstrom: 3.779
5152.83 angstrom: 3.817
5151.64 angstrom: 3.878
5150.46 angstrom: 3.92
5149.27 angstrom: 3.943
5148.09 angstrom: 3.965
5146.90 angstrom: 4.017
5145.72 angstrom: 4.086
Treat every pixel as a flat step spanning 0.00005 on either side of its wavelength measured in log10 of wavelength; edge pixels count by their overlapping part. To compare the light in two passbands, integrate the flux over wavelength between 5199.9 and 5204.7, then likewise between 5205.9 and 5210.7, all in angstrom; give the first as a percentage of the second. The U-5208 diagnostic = 115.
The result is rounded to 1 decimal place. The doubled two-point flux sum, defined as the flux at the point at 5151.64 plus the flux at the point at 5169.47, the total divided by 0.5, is 13.6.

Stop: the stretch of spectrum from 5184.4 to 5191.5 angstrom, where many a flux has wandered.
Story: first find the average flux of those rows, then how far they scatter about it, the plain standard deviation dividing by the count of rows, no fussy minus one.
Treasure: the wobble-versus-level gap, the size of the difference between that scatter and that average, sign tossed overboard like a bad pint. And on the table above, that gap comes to 2.7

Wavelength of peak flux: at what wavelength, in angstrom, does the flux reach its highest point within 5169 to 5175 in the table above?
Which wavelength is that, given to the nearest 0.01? 5169.47 angstrom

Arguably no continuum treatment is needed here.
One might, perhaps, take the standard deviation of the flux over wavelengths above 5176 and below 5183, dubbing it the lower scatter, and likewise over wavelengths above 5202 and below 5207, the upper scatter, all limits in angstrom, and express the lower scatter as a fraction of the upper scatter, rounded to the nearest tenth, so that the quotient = 0.1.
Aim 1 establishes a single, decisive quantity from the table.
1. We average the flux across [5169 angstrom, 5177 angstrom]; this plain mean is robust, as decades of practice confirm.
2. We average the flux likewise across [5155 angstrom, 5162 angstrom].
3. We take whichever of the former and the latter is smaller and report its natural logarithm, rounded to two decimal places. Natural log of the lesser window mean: 0.88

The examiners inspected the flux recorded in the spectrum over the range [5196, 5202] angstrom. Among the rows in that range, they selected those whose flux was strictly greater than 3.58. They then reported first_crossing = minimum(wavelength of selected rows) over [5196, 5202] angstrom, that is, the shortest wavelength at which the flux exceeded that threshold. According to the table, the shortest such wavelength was 5199.31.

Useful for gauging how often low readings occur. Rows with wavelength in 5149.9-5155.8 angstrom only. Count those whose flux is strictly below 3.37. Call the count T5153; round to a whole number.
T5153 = 0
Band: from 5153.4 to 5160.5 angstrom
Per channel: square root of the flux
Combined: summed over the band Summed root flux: 12.1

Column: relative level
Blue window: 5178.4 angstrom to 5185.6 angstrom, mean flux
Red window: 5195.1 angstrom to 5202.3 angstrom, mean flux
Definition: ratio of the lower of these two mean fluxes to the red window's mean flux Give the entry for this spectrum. 0.68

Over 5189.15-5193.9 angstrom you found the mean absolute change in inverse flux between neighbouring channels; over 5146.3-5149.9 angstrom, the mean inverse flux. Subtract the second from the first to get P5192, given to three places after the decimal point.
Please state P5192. -0.248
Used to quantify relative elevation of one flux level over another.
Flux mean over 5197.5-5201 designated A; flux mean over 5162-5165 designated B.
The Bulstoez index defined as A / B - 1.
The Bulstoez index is -0.22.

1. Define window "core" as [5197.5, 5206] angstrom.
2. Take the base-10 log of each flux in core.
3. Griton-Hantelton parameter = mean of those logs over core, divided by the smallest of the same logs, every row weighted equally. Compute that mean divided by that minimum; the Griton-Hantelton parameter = 1.08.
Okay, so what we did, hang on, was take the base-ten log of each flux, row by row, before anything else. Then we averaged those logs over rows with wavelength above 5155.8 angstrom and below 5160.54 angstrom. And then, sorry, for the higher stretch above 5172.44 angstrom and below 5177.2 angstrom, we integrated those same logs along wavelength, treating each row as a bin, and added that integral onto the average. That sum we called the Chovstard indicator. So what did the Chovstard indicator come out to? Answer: 2.32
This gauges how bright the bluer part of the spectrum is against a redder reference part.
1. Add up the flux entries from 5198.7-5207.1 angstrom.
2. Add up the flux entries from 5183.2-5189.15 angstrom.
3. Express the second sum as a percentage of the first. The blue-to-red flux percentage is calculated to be 58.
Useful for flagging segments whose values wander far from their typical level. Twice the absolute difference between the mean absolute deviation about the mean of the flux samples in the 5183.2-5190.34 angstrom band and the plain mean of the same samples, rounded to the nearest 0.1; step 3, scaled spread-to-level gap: 5.1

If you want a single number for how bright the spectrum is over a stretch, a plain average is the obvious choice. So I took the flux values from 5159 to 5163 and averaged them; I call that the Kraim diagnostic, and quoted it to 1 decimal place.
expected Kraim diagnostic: 4.6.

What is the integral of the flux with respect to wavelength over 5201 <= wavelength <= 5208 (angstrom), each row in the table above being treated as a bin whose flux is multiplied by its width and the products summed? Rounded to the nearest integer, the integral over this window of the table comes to 23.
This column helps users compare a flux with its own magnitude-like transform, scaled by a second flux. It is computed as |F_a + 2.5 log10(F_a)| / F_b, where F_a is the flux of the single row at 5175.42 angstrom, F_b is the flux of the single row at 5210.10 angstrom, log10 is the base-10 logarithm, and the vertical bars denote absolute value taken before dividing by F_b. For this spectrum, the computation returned 1.06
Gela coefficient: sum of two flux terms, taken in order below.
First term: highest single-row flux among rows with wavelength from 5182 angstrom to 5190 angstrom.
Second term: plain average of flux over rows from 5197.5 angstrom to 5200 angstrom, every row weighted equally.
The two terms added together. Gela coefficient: 6.87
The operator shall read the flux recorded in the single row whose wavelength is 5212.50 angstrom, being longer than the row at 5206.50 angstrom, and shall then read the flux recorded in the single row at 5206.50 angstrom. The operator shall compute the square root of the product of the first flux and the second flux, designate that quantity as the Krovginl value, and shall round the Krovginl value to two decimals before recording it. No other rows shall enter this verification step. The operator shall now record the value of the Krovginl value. 3.25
